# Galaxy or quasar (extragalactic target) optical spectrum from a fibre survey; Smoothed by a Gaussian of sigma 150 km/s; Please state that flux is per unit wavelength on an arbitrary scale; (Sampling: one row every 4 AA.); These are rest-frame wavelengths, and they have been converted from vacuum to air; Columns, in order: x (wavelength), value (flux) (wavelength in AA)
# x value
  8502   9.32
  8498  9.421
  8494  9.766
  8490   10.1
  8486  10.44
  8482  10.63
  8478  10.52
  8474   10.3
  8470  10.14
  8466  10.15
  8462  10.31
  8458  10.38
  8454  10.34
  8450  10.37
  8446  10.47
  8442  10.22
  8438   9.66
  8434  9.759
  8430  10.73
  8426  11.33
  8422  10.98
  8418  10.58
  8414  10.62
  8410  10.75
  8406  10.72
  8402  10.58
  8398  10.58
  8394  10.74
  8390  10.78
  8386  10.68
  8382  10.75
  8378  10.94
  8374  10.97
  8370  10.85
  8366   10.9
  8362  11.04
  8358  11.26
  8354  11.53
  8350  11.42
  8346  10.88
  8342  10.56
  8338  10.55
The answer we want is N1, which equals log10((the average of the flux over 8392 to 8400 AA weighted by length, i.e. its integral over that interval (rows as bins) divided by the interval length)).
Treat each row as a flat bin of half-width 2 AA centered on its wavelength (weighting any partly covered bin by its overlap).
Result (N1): 1.03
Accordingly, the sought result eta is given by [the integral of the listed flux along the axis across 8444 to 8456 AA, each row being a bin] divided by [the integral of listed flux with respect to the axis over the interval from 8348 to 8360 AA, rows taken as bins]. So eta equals 0.91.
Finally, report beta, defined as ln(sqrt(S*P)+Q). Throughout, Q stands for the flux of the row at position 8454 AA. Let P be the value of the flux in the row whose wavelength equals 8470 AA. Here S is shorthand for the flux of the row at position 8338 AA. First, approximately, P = 10.14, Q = 10.34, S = 10.55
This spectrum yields 3.03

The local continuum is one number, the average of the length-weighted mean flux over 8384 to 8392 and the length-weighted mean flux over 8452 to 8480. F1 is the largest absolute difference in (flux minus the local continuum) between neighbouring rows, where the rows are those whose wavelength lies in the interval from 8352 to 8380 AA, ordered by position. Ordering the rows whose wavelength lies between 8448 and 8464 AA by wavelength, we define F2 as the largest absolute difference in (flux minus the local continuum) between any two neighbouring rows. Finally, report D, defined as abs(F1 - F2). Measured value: 0.20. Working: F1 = 0.27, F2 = 0.07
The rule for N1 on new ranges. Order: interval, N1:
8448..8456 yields 1.02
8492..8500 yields 0.98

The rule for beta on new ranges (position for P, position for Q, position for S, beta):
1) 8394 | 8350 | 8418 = 3.09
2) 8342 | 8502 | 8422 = 3.00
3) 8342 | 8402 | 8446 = 3.05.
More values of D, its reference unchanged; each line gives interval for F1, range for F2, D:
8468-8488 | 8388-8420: 0.06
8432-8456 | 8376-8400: 0.37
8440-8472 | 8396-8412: 0.11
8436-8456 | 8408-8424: 0.16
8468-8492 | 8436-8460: 0.22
